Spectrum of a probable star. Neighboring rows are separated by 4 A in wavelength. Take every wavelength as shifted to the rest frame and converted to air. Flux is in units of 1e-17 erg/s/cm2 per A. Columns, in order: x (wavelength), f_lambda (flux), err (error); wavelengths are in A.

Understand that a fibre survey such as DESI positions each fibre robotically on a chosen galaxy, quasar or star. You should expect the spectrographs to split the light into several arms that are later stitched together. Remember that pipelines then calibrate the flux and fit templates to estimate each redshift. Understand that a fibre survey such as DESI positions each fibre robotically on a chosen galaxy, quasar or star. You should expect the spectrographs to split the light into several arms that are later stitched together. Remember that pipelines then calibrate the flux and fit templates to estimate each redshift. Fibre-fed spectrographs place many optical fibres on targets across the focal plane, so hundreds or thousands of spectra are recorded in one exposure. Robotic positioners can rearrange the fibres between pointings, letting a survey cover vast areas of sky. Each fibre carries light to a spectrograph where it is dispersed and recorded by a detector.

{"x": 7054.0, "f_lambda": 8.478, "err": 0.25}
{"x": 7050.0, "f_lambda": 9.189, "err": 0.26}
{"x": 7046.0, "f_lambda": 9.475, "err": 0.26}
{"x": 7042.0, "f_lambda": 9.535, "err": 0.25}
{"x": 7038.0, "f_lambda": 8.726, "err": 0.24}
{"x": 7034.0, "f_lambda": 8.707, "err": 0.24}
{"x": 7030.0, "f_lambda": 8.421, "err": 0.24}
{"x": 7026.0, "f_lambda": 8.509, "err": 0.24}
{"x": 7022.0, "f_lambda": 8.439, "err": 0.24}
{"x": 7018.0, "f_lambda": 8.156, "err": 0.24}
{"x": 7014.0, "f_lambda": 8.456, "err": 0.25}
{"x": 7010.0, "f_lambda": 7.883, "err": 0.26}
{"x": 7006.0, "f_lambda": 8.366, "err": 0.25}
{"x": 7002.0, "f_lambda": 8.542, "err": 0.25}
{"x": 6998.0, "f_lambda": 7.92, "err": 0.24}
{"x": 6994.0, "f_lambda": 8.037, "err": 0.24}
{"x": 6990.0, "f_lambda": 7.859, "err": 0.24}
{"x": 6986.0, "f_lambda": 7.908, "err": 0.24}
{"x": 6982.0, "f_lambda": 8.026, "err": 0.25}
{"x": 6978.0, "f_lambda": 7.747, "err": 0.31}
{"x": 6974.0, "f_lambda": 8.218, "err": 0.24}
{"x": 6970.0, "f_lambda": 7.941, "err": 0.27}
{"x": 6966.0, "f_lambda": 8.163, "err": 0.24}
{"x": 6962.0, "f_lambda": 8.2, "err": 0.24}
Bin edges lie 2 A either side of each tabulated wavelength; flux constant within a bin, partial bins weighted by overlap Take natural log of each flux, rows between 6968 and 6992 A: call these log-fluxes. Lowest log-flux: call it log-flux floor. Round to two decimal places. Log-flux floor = 2.05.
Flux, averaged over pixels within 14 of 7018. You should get 8.3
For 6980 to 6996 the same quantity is 8.0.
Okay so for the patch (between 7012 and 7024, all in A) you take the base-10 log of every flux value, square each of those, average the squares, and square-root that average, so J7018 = 0.92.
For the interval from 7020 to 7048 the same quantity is 0.95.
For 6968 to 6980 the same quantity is 0.90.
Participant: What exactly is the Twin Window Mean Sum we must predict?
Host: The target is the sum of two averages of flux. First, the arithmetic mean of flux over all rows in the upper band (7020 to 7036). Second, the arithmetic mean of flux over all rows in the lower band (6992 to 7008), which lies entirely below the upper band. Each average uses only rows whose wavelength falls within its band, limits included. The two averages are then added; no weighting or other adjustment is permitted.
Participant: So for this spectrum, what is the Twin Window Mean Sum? 16.7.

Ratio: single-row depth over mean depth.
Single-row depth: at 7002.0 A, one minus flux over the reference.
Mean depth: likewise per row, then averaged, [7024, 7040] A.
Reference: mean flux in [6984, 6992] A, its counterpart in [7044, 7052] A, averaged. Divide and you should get 3.9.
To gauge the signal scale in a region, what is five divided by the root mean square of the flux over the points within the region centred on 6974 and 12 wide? 0.627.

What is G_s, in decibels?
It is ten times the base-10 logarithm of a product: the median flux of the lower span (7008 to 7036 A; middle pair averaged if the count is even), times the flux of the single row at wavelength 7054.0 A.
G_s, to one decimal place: 18.5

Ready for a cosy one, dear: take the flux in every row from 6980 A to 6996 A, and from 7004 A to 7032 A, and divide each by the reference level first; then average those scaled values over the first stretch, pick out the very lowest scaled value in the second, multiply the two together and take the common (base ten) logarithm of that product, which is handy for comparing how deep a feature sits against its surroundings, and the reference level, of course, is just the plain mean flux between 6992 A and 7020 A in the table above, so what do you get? -0.03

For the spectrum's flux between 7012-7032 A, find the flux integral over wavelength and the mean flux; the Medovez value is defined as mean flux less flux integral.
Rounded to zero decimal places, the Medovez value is -160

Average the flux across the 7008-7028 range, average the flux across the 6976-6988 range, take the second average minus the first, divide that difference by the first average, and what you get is -0.048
